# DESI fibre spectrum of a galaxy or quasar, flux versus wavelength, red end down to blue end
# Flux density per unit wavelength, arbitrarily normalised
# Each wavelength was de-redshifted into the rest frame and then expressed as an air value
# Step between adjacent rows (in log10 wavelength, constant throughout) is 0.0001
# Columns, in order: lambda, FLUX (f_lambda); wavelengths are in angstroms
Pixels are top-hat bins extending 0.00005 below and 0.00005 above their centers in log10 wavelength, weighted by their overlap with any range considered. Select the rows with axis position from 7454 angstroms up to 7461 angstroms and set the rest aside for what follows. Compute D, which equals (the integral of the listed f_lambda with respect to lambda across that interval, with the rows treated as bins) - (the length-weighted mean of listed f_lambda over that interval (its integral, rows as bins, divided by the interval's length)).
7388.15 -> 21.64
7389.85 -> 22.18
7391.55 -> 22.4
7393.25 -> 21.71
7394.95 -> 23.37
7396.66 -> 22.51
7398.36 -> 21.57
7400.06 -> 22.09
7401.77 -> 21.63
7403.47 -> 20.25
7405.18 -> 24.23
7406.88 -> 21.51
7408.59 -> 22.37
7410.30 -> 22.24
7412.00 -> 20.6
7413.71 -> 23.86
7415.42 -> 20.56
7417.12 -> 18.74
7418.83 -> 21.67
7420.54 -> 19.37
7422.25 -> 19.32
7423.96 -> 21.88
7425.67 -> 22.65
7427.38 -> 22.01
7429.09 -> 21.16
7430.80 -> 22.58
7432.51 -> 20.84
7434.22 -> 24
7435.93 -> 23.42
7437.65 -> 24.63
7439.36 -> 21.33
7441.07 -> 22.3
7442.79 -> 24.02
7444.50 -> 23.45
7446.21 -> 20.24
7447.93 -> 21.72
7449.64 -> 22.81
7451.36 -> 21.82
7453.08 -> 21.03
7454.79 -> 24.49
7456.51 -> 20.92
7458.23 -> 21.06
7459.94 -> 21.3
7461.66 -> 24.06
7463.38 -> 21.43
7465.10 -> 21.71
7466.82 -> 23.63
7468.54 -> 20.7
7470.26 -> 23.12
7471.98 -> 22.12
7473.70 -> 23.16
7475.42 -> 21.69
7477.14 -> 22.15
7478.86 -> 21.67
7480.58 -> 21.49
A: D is 132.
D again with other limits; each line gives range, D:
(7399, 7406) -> 132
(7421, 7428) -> 128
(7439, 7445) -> 114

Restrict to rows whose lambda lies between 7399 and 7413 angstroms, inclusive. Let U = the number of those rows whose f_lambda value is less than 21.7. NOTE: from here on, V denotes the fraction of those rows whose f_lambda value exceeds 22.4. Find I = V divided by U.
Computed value 0.03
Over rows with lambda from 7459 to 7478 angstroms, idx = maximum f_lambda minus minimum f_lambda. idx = 3.4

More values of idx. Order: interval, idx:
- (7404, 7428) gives 5.5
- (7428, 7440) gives 3.8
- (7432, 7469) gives 4.4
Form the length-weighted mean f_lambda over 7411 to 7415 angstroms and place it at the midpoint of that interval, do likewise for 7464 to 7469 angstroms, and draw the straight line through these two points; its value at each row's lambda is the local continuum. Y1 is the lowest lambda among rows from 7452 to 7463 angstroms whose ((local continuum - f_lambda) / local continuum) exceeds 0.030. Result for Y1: 7453.08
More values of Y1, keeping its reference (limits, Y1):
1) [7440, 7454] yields 7446.21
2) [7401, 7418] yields 7403.47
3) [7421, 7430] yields 7422.25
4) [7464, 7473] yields 7468.54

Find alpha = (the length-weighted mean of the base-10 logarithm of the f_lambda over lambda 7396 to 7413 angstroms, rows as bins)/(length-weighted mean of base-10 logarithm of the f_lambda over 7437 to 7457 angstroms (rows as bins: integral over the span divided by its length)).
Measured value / 0.99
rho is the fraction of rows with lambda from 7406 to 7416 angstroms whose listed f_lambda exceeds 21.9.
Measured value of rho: 0.50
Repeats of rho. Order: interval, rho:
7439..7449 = 0.50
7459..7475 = 0.56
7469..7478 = 0.80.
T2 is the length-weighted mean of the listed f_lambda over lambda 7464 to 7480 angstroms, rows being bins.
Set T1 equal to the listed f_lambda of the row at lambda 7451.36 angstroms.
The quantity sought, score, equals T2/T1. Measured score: 1.02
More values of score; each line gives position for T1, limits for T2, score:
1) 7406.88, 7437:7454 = 1.04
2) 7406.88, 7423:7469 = 1.04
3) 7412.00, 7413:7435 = 1.04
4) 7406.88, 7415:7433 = 0.98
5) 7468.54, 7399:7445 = 1.06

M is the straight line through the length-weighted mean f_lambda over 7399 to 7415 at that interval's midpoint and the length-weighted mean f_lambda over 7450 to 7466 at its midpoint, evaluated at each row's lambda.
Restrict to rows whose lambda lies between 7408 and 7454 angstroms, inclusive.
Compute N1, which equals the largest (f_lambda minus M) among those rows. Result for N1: 2.6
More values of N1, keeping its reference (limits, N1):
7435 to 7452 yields 2.6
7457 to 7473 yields 2.1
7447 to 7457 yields 2.5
